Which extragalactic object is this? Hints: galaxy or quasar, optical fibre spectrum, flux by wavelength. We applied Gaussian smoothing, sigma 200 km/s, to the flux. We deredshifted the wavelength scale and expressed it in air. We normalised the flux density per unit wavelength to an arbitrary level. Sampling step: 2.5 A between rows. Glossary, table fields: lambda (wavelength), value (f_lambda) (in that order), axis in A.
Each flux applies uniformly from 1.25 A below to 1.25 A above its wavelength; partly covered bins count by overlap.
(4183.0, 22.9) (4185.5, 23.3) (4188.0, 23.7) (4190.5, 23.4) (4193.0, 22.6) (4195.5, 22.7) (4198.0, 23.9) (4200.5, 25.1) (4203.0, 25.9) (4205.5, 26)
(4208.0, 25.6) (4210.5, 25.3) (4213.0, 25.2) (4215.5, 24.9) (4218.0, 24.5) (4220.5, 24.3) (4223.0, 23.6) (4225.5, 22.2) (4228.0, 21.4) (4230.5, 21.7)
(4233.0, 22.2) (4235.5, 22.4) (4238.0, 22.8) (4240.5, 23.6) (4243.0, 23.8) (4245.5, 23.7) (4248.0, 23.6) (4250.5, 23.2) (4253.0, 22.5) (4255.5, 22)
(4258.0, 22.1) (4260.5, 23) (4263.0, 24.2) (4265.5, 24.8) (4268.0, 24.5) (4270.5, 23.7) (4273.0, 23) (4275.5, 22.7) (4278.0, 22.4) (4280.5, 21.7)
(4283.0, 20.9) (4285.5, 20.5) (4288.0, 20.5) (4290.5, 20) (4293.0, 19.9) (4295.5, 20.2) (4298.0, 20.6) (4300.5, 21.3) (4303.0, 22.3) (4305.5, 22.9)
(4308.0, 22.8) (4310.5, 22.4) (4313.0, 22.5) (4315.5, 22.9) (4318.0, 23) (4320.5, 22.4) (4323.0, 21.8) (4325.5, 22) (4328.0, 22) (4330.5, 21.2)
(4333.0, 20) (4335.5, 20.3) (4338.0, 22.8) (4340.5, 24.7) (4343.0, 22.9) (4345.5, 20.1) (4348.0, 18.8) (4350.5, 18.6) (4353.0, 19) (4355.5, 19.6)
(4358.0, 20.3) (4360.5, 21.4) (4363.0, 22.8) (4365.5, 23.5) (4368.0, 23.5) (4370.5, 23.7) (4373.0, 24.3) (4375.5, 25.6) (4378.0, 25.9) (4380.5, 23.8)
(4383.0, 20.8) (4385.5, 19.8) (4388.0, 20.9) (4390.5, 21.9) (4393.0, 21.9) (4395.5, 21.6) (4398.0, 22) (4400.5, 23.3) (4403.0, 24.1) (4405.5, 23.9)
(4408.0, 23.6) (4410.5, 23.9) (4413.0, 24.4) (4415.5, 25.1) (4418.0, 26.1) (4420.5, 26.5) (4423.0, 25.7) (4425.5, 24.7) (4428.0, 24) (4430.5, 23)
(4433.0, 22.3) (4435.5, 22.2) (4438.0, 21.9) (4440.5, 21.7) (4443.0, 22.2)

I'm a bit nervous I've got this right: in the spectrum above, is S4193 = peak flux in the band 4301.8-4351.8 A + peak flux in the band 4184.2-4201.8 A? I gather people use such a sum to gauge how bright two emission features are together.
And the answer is 49.8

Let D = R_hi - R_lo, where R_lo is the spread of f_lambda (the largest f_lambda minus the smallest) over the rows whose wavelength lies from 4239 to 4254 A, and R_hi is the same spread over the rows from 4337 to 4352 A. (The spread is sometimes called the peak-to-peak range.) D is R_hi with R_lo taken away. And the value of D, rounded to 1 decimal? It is 4.8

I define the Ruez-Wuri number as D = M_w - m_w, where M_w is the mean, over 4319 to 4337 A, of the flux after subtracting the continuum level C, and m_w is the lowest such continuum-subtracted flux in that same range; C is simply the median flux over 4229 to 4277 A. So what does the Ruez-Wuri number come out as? 1.4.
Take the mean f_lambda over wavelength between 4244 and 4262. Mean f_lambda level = 22.9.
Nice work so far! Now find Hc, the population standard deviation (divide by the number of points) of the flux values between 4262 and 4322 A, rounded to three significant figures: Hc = 1.39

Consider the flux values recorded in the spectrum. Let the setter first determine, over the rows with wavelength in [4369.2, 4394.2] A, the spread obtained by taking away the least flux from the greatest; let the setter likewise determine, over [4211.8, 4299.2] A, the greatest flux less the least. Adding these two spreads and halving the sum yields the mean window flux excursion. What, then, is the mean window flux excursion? 5.7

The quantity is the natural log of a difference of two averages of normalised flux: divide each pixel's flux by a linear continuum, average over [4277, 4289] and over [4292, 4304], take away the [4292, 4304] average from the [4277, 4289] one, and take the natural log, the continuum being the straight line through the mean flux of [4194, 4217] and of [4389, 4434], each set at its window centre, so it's -4.5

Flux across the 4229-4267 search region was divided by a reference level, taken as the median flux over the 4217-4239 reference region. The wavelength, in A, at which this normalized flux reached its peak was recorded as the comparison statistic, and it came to 4265.5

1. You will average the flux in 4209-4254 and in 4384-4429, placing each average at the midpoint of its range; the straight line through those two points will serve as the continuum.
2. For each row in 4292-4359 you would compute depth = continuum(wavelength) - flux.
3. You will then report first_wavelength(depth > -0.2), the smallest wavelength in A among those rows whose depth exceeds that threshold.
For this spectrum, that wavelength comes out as 4293.0 A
